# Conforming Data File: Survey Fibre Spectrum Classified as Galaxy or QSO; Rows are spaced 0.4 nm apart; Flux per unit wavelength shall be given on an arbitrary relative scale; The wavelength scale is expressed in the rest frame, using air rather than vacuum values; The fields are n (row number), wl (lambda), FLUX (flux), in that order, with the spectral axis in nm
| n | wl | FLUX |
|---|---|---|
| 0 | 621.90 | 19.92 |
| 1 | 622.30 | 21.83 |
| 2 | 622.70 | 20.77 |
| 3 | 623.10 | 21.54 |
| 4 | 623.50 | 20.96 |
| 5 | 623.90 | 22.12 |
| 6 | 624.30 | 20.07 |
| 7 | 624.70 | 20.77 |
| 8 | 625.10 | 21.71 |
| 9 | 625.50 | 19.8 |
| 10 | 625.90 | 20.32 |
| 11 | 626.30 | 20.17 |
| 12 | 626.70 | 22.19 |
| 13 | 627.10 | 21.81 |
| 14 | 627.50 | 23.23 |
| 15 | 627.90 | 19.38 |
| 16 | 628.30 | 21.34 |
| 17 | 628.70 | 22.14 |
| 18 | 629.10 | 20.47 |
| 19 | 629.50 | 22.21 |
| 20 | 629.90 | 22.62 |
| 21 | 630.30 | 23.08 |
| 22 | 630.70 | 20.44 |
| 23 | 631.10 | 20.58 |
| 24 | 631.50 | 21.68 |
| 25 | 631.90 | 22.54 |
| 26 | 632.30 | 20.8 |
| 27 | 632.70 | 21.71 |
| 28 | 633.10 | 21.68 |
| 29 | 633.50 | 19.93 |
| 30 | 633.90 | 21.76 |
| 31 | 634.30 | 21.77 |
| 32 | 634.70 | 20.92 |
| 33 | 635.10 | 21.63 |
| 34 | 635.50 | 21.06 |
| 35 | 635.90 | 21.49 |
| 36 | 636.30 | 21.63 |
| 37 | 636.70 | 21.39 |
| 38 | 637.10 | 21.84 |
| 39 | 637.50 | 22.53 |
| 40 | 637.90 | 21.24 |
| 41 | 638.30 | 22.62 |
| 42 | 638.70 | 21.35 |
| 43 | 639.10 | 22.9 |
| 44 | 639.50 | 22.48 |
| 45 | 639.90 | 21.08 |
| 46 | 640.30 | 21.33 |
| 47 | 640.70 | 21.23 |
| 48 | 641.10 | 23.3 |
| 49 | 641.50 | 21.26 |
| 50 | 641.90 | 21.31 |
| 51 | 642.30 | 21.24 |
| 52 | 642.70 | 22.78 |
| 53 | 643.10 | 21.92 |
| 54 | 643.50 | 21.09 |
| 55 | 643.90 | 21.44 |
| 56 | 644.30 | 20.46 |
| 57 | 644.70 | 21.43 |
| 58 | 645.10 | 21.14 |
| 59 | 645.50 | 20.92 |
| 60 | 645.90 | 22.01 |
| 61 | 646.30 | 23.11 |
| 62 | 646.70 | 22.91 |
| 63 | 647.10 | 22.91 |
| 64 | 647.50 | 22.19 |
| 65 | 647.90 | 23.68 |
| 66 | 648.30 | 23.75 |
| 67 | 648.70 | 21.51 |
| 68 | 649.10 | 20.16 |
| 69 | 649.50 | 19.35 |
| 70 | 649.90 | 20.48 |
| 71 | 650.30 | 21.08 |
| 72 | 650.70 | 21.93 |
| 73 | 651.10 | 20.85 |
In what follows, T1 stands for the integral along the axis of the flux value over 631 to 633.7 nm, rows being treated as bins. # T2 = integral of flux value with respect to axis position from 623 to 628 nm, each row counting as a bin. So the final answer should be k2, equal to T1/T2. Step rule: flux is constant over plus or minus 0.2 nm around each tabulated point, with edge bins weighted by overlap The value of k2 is 0.54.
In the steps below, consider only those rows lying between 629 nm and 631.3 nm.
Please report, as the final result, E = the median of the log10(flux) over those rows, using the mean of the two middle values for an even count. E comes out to 1.33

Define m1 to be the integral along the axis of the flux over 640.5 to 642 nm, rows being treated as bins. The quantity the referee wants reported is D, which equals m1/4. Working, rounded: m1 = 32.7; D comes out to 8.2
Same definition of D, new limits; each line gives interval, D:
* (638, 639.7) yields 9.5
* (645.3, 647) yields 9.5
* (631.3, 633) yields 9.2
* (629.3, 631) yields 9.3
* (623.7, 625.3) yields 8.5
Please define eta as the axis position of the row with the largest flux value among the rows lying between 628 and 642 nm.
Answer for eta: 641.10 nm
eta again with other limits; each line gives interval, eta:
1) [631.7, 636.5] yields 631.90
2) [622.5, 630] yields 627.50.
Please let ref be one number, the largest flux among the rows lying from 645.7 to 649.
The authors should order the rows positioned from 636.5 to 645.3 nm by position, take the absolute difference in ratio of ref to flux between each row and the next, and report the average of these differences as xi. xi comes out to 0.0446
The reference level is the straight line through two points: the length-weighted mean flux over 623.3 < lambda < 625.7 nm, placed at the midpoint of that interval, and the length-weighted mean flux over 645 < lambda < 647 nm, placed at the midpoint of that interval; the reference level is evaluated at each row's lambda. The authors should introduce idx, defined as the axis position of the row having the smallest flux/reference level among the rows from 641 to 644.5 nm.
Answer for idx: 644.30 nm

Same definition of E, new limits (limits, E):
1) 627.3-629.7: 1.34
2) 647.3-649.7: 1.34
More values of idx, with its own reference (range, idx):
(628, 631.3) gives 630.70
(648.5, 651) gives 649.50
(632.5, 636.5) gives 633.50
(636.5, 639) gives 637.90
